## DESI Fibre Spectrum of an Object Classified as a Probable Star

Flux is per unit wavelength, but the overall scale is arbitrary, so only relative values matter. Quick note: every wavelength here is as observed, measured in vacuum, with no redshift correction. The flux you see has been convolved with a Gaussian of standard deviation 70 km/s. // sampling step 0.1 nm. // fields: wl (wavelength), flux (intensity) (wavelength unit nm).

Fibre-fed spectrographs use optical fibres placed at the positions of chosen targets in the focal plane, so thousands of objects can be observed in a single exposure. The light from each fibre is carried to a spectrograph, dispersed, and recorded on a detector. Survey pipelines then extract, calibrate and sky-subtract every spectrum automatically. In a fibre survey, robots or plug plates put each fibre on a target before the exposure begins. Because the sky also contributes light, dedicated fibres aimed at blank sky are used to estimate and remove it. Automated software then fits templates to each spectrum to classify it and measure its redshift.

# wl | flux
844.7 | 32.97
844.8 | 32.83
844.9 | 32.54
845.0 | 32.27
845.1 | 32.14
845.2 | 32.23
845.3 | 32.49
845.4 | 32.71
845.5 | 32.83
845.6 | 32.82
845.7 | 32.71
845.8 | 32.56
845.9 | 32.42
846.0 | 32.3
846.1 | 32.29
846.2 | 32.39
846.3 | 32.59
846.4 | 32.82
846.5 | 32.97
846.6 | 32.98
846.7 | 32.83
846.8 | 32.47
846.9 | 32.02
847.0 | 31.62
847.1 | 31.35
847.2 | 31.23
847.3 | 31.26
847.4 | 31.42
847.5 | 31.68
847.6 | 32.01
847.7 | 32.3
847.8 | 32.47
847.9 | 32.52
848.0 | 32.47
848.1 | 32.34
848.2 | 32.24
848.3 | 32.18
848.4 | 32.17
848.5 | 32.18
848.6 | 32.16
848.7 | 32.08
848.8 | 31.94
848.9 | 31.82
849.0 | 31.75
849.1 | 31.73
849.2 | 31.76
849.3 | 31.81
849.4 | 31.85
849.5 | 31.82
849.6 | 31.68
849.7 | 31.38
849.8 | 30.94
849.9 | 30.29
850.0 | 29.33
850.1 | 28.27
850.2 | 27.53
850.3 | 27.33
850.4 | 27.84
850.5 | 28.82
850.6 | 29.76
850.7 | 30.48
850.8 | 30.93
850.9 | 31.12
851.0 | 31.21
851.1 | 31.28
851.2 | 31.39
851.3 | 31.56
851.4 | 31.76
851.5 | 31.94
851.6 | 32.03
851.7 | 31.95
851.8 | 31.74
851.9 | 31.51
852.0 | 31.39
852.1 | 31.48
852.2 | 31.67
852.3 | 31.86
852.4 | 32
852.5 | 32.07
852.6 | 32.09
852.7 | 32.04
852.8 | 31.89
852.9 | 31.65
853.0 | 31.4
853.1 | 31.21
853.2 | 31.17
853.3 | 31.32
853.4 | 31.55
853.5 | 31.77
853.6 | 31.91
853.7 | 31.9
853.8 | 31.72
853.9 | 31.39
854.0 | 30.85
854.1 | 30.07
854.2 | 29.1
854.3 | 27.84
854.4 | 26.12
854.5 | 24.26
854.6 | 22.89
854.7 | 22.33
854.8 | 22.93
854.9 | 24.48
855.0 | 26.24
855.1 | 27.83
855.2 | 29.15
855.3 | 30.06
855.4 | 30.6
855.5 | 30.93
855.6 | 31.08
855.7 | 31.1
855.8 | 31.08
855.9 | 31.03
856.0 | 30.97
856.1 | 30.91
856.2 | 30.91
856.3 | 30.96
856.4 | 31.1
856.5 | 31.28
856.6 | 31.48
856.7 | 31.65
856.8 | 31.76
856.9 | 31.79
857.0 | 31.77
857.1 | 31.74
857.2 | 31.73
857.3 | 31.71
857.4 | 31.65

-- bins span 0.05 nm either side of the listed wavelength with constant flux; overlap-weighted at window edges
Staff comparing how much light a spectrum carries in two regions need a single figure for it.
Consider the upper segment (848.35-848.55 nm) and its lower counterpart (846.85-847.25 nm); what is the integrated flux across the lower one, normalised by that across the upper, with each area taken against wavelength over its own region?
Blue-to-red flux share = 1.96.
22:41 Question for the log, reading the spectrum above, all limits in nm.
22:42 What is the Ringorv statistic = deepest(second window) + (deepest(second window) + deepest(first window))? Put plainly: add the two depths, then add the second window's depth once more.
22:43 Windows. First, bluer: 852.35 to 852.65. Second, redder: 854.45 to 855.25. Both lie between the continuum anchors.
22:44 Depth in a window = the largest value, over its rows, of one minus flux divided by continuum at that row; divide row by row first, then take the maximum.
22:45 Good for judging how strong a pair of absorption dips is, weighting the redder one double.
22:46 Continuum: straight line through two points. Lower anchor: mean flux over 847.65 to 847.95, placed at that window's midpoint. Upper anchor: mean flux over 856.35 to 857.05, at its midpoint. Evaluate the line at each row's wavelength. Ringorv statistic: 0.6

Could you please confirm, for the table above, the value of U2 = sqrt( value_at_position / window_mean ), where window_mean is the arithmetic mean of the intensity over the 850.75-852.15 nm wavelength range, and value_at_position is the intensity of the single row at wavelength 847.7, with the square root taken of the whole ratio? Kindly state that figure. 1.01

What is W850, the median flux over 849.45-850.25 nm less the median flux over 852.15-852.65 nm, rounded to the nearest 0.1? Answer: -1.4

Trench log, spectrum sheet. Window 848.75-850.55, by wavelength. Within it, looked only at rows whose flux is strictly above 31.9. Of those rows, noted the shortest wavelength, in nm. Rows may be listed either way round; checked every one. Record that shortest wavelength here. 848.8 nm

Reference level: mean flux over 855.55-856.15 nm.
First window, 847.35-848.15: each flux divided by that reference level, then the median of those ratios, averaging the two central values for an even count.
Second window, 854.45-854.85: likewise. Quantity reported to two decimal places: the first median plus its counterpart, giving 1.78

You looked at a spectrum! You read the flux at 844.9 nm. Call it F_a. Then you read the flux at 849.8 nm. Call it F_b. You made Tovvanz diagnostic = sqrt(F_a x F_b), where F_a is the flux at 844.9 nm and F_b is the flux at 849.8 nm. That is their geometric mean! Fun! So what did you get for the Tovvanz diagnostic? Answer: 31.7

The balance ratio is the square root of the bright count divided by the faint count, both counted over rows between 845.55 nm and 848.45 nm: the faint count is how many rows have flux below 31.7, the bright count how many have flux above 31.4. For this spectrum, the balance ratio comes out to 2.1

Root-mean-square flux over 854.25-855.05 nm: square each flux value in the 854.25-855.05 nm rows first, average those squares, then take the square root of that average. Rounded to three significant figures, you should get 24.7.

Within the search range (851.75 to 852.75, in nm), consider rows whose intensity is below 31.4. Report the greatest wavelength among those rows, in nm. 852.0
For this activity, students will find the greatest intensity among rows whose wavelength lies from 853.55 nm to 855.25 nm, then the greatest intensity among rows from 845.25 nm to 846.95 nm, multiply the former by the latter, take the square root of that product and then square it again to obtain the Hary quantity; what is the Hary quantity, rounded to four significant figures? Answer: 1052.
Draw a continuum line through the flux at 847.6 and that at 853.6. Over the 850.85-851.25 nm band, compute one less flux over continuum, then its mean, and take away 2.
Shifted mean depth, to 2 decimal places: -1.98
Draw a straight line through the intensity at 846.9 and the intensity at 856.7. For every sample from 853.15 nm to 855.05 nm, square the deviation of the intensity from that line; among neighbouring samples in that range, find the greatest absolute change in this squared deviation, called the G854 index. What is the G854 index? 25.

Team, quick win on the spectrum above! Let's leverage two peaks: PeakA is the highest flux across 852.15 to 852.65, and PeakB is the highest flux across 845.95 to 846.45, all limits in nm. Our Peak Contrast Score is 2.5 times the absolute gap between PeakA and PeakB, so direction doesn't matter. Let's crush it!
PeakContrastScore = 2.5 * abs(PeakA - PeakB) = 1.8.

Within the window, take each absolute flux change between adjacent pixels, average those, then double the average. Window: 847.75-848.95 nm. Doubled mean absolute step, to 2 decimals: 0.14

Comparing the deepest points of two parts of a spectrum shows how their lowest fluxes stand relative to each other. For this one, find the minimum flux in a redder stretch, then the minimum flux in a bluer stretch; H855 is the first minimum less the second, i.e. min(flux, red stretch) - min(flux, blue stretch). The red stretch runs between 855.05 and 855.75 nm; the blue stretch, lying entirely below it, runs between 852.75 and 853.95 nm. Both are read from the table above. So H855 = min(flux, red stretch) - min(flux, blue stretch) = -3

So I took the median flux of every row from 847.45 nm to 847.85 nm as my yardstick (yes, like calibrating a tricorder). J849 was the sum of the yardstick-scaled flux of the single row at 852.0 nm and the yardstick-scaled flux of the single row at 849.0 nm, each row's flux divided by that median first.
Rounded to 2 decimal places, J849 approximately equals 1.96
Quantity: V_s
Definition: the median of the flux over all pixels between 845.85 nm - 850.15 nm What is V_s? 32.0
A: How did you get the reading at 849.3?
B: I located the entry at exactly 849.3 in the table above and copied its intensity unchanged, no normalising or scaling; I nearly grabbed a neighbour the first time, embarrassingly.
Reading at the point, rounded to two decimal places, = 31.81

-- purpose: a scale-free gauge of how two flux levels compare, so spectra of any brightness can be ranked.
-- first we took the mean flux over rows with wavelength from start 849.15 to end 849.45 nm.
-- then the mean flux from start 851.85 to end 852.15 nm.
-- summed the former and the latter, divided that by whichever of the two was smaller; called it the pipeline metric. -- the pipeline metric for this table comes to 2.01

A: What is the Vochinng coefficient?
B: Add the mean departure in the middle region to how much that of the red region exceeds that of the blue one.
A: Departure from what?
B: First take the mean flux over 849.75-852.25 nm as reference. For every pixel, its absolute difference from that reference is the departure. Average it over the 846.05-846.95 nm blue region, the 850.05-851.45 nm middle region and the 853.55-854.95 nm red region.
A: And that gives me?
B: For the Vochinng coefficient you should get 2.9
